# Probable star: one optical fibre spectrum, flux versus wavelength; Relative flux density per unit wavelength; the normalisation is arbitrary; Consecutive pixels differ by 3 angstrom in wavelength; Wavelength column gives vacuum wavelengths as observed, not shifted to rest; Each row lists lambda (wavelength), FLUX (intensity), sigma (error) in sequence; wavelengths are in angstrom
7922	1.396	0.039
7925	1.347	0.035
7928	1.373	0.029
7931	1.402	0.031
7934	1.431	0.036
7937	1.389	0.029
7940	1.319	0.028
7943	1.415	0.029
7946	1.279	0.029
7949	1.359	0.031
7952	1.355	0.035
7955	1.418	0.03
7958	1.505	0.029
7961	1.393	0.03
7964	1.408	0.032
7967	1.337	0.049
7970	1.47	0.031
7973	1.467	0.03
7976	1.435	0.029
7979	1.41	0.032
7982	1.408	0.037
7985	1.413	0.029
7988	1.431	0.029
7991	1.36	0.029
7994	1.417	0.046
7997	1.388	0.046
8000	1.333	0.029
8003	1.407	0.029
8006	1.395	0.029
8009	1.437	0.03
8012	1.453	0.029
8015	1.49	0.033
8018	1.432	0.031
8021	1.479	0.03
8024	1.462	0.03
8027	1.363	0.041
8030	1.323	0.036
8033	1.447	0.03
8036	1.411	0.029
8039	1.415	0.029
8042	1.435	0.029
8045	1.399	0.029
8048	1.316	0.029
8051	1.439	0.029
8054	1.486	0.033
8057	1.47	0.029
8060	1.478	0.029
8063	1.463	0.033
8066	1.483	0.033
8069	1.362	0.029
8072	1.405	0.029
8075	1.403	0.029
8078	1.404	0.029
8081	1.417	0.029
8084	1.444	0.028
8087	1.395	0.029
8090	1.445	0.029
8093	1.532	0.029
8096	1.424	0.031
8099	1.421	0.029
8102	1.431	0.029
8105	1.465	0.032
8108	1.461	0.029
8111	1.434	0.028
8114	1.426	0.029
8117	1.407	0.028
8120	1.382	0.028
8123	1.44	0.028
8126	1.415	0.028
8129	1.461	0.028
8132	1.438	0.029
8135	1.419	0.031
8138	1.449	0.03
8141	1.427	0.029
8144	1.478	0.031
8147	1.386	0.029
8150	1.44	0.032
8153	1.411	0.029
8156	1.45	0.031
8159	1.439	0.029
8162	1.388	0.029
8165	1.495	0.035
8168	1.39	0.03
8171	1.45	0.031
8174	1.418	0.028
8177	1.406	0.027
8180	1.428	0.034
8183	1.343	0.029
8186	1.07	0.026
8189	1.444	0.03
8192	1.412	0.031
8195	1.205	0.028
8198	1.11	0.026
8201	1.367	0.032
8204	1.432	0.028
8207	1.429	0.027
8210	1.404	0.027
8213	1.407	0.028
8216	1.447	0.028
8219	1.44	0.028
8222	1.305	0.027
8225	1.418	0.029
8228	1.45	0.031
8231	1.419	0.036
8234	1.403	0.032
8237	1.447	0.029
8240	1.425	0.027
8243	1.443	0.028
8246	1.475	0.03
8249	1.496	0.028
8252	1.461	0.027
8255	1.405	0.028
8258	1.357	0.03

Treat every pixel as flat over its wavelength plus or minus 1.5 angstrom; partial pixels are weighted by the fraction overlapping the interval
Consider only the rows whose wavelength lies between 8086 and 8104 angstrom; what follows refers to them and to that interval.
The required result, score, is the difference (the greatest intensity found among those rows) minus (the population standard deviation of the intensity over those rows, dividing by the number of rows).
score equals 1.49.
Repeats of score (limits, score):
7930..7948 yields 1.38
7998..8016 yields 1.44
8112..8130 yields 1.44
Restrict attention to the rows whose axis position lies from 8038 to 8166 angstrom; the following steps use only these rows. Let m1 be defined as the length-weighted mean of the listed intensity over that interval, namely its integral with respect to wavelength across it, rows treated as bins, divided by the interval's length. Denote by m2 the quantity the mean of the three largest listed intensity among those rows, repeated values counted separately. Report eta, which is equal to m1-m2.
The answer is -0.072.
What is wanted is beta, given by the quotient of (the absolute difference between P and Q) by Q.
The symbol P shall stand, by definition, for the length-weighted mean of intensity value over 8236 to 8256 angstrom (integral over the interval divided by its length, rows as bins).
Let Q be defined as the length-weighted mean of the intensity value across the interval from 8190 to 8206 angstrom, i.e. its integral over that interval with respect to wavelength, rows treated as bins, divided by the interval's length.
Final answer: 0.105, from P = 1.45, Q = 1.31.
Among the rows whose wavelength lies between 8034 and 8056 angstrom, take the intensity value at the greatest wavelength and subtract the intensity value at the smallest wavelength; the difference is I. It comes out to 0.075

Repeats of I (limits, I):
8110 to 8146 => 0.044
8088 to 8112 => -0.011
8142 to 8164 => -0.090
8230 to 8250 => 0.077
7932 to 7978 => 0.004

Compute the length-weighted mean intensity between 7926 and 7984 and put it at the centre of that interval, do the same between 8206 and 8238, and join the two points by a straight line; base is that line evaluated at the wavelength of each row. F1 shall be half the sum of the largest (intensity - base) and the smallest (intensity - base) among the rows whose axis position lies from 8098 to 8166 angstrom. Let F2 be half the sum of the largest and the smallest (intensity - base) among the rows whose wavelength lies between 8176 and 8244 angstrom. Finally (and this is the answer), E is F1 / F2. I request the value -0.2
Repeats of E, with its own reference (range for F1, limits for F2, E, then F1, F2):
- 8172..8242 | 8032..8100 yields -8.2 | -0.154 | 0.02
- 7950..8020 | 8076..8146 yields 0.4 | 0.019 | 0.05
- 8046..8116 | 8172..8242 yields -0.1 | 0.019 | -0.15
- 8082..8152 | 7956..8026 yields 2.6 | 0.049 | 0.02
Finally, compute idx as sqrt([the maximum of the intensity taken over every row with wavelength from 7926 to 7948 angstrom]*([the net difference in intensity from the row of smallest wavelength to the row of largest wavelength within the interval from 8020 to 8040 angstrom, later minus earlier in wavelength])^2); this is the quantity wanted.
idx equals 0.077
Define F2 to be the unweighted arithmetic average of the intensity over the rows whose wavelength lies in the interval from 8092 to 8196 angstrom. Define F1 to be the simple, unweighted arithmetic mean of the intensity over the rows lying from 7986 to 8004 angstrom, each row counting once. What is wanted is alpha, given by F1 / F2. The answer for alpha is 0.98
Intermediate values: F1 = 1.389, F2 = 1.41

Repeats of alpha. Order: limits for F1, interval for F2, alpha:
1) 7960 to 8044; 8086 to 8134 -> 0.99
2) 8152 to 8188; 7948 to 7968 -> 1.00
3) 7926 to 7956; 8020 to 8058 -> 0.97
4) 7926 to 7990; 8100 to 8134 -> 0.98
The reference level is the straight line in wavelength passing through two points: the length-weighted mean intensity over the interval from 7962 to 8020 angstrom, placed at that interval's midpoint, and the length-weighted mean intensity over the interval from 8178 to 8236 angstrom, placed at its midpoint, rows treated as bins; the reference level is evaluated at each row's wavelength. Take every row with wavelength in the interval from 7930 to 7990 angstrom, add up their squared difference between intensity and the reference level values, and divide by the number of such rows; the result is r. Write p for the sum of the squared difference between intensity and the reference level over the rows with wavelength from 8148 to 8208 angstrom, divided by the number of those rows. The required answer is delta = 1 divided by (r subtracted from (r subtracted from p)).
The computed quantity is 182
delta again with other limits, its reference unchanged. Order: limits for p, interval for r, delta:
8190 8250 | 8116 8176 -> 344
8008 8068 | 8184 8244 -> -45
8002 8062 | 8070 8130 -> -389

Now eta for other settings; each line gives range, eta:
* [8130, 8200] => -0.087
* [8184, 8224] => -0.099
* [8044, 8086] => -0.056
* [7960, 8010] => -0.052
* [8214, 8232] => -0.033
